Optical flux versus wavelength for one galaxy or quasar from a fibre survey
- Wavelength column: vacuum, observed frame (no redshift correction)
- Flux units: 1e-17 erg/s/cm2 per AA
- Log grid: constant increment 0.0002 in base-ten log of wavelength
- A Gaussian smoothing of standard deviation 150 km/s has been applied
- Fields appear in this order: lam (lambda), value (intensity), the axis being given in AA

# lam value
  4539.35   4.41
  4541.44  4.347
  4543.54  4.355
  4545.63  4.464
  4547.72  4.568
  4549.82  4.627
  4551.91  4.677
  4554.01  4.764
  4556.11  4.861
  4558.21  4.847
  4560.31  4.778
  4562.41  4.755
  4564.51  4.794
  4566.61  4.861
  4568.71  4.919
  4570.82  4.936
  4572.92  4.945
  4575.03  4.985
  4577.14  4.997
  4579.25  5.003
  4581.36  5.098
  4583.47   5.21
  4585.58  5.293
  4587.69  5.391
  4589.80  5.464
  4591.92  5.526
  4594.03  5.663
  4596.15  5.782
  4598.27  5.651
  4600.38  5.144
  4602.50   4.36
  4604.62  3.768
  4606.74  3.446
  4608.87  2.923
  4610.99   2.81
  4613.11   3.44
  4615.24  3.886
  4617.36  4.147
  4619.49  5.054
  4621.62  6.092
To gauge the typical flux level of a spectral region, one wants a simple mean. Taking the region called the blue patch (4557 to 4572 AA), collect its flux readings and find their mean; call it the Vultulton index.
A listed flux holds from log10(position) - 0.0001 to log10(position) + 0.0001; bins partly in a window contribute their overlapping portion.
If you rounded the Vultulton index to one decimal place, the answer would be 4.8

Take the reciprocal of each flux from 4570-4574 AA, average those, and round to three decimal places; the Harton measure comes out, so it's 0.202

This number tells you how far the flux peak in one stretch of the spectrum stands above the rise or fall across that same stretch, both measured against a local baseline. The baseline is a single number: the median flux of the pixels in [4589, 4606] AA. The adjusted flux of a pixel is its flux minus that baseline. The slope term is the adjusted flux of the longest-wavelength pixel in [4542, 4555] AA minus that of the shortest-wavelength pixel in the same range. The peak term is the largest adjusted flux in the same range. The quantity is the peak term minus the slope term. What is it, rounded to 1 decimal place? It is -1.1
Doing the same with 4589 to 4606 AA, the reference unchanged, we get 2.0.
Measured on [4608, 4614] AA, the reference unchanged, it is -2.6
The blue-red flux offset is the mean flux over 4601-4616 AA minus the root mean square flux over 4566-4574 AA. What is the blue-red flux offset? -1.4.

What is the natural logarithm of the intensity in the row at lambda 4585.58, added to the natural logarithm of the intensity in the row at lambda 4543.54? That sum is 3.1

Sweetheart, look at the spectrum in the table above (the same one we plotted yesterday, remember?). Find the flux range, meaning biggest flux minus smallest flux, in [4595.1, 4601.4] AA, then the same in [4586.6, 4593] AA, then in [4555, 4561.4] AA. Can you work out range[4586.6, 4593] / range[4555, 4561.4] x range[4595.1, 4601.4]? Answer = 1.0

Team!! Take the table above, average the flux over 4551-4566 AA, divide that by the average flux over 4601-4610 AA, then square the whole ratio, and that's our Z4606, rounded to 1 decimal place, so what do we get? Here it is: 1.7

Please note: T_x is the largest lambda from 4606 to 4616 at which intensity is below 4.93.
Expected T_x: 4615.24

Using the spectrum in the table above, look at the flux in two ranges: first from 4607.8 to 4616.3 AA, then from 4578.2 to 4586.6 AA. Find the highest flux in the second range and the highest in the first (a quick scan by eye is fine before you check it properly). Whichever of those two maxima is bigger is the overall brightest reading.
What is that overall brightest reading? 5.3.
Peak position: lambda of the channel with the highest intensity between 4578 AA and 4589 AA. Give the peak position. 4587.69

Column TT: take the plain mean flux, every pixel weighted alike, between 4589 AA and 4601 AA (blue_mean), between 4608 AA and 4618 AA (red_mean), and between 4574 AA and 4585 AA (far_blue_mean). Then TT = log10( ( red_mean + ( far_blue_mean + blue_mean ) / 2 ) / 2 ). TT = 0.640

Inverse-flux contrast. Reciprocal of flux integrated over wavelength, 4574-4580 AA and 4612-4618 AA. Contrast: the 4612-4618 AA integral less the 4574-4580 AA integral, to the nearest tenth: 0.4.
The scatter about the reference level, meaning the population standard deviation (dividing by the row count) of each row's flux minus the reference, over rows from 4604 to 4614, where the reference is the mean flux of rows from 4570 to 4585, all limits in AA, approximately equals 0.36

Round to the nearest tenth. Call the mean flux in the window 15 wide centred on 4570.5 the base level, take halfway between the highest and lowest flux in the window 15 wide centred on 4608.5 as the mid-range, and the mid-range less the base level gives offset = -1.3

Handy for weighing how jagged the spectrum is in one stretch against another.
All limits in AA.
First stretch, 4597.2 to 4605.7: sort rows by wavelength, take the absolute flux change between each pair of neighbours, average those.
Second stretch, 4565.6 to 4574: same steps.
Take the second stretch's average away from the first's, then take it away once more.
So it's 0.6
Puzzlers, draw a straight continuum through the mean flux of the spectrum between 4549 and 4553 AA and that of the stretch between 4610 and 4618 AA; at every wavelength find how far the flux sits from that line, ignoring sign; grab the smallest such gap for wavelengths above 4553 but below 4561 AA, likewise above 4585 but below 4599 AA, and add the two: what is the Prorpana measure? 1.40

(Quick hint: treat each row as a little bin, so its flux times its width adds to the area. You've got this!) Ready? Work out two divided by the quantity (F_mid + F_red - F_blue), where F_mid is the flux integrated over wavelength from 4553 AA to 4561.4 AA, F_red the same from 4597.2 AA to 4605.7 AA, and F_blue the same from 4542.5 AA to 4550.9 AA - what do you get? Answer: 0.0468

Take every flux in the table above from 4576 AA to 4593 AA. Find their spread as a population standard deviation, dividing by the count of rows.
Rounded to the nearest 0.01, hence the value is 0.19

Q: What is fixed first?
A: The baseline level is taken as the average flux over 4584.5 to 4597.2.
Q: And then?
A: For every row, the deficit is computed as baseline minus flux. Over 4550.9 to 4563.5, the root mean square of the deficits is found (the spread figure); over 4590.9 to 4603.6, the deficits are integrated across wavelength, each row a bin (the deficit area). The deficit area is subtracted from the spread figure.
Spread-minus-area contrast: -1.4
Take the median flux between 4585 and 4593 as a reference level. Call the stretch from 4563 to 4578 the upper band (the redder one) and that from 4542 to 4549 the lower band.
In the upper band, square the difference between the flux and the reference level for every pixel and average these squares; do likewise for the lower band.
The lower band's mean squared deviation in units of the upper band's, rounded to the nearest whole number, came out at 4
